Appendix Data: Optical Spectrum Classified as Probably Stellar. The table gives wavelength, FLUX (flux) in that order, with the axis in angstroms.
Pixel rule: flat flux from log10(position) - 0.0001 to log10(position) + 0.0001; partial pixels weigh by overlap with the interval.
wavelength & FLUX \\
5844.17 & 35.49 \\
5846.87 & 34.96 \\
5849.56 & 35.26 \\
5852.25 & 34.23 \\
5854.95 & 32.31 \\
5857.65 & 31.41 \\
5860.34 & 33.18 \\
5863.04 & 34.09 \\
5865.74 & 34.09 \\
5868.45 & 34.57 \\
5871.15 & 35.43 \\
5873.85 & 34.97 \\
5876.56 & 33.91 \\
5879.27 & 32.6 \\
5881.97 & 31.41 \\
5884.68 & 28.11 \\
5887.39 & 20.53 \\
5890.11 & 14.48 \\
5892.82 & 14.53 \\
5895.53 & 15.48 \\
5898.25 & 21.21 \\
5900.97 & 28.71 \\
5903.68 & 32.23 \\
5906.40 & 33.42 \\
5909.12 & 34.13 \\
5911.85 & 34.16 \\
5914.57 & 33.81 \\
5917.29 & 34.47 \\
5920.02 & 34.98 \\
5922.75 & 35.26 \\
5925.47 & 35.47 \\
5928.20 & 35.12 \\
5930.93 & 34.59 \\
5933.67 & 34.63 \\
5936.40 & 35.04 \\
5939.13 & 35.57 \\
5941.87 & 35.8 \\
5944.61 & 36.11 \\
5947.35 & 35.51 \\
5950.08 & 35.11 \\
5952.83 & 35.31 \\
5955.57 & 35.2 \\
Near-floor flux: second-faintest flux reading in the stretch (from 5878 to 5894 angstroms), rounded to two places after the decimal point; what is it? 14.53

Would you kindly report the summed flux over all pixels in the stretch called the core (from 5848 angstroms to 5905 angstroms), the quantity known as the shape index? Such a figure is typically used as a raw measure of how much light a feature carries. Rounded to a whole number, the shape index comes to 613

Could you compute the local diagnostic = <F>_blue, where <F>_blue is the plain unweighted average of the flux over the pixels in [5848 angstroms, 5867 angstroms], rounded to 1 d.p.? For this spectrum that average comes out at 33.5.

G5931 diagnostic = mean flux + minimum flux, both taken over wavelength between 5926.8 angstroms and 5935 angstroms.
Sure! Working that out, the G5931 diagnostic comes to 69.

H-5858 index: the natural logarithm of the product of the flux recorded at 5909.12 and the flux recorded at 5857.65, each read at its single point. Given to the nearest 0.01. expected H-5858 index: 6.98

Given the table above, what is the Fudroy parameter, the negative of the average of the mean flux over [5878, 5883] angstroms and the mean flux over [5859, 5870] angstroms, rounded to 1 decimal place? -33.0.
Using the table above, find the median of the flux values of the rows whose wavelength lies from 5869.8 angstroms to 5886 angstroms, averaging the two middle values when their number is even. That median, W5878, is 33.3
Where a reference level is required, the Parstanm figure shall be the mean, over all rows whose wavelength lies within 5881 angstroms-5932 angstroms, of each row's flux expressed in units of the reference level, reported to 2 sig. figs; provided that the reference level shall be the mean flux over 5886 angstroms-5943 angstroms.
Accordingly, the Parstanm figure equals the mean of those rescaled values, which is 0.96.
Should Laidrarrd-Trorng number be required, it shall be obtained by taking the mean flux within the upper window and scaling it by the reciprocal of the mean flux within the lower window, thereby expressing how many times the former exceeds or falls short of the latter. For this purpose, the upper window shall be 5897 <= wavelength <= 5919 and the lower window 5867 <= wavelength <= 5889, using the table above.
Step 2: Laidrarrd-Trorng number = 1.0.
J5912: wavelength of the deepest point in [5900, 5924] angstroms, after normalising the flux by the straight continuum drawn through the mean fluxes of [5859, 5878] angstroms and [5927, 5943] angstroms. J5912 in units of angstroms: 5900.97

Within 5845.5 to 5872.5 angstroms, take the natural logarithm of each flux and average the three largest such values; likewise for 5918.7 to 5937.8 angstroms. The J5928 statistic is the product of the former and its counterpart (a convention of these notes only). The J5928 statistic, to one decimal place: 12.7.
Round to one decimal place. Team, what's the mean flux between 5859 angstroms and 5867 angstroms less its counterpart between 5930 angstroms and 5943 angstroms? -1.3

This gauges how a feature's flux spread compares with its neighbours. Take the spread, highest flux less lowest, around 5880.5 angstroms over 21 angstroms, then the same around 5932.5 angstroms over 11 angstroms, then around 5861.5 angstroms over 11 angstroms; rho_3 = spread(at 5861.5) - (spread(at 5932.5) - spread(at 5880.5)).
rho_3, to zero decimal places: 23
